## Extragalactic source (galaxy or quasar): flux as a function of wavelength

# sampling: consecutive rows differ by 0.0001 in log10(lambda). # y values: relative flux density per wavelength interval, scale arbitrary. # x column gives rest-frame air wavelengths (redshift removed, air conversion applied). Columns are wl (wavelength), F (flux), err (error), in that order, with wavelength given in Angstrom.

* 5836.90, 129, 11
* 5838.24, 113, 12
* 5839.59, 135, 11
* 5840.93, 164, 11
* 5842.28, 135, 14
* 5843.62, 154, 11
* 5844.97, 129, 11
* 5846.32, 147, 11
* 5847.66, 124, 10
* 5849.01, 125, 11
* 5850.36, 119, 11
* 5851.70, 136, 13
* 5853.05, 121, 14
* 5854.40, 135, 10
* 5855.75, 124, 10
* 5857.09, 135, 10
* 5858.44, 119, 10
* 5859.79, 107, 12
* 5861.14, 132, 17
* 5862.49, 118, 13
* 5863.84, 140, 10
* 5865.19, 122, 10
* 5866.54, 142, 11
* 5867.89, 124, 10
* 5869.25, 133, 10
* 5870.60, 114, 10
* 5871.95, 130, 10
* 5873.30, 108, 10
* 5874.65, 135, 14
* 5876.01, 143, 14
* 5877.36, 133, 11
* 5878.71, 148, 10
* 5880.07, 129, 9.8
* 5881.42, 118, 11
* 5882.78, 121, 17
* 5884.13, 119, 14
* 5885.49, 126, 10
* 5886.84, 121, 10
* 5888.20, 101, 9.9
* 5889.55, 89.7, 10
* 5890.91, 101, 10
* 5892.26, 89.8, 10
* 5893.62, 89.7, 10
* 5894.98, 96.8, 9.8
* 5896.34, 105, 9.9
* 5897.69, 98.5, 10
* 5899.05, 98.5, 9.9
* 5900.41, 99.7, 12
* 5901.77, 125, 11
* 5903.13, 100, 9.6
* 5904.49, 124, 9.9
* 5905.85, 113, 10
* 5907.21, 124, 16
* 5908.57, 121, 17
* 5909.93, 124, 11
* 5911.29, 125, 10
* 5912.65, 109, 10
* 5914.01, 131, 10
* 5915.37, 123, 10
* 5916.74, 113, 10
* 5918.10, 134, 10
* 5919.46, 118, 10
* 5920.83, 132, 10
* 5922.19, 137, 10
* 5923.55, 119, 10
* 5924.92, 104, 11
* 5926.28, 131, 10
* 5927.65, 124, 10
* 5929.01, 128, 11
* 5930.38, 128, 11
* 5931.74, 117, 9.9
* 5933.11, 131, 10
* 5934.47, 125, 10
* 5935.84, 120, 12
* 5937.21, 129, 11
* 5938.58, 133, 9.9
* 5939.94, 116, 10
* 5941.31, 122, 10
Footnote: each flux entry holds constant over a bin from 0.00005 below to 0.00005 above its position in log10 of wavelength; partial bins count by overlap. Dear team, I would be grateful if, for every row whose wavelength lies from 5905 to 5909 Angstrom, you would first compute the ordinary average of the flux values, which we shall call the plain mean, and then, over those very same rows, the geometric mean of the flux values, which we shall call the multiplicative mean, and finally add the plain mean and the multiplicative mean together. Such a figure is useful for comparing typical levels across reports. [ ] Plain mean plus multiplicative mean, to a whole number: 239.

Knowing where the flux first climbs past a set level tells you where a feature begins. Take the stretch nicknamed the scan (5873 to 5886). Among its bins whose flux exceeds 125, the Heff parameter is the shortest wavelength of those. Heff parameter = 5874.65 Angstrom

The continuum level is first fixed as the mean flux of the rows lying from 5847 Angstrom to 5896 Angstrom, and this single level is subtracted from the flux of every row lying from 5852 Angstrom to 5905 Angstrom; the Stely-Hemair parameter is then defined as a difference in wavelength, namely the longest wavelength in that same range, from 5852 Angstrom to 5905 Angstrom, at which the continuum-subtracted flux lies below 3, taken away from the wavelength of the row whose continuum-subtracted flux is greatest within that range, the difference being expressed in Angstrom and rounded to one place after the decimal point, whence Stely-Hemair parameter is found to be -25.8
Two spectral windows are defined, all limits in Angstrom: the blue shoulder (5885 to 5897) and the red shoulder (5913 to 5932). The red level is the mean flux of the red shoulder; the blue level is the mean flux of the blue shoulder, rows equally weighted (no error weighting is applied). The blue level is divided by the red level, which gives 0.82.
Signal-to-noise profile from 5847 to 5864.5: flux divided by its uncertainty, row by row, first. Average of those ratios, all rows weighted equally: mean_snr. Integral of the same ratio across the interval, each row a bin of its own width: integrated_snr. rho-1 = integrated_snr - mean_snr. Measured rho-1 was 184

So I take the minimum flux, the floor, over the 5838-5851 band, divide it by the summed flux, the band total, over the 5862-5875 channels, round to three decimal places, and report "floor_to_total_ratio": 0.089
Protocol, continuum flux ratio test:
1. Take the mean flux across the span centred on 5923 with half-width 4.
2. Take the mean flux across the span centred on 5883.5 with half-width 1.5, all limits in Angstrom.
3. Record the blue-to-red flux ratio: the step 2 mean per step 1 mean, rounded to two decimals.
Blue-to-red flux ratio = 0.97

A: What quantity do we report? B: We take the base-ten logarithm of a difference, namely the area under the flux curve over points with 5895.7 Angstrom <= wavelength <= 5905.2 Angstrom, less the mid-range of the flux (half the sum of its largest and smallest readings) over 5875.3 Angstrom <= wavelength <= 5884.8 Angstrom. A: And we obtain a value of 2.95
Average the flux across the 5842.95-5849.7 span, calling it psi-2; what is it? 136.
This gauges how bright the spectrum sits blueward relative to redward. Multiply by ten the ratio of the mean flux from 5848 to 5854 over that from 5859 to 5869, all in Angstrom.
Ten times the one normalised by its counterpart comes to 9.9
